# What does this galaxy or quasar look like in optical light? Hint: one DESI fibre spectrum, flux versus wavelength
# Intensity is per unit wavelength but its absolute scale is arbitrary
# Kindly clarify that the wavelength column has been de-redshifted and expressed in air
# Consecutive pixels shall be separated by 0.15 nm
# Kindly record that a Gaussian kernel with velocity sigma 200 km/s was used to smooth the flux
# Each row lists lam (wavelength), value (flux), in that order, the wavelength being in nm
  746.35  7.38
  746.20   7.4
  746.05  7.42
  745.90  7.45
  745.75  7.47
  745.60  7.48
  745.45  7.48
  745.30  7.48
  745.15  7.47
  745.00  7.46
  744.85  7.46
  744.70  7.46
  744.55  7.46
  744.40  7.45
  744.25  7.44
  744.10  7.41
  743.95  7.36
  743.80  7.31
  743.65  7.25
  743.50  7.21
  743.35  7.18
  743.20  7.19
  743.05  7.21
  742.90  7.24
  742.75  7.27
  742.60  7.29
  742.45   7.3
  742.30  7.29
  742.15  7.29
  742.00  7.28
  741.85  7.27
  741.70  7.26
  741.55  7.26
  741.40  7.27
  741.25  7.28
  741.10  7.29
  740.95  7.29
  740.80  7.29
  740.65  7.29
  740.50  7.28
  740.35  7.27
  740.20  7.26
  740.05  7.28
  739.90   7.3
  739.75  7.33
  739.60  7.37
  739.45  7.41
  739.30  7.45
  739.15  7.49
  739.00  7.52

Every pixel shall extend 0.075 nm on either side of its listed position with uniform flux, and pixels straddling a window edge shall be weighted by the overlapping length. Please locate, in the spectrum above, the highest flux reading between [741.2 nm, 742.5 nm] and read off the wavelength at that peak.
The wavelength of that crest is 742.45 nm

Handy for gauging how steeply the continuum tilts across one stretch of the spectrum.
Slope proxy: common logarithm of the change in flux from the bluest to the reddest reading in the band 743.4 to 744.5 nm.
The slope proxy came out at -0.62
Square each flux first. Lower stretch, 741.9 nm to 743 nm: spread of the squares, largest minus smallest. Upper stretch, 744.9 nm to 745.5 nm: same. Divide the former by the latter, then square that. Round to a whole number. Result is 9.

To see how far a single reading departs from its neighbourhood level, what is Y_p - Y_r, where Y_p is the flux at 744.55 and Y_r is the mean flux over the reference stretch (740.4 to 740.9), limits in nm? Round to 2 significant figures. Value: 0.17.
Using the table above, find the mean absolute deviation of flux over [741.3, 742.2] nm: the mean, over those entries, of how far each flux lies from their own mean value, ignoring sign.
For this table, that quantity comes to 0.009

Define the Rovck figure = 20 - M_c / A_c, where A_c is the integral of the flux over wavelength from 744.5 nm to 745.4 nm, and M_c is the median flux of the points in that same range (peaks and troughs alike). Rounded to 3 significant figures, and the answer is 18.9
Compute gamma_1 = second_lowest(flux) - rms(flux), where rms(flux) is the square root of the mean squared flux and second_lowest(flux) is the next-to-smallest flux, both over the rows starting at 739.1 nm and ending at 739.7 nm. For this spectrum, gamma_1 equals -0.020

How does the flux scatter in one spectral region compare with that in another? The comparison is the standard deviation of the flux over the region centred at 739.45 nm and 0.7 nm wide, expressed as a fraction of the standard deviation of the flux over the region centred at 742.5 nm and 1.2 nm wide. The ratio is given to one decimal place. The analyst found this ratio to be 2.0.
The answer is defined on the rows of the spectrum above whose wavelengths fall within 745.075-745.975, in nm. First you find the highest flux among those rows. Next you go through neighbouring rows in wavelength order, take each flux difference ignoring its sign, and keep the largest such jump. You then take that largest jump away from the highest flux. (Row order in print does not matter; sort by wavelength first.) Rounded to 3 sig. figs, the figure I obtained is 7.46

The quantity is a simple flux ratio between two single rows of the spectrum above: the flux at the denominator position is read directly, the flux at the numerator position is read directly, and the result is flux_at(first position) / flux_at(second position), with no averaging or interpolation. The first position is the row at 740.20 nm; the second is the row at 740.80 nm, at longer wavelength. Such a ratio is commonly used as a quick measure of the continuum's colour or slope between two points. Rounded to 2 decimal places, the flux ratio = 1.00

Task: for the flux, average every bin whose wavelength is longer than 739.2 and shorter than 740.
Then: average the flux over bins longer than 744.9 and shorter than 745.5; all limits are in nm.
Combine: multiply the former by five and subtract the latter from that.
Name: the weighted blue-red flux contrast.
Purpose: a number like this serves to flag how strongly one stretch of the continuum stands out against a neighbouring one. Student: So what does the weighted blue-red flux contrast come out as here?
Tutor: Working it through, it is 29.39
